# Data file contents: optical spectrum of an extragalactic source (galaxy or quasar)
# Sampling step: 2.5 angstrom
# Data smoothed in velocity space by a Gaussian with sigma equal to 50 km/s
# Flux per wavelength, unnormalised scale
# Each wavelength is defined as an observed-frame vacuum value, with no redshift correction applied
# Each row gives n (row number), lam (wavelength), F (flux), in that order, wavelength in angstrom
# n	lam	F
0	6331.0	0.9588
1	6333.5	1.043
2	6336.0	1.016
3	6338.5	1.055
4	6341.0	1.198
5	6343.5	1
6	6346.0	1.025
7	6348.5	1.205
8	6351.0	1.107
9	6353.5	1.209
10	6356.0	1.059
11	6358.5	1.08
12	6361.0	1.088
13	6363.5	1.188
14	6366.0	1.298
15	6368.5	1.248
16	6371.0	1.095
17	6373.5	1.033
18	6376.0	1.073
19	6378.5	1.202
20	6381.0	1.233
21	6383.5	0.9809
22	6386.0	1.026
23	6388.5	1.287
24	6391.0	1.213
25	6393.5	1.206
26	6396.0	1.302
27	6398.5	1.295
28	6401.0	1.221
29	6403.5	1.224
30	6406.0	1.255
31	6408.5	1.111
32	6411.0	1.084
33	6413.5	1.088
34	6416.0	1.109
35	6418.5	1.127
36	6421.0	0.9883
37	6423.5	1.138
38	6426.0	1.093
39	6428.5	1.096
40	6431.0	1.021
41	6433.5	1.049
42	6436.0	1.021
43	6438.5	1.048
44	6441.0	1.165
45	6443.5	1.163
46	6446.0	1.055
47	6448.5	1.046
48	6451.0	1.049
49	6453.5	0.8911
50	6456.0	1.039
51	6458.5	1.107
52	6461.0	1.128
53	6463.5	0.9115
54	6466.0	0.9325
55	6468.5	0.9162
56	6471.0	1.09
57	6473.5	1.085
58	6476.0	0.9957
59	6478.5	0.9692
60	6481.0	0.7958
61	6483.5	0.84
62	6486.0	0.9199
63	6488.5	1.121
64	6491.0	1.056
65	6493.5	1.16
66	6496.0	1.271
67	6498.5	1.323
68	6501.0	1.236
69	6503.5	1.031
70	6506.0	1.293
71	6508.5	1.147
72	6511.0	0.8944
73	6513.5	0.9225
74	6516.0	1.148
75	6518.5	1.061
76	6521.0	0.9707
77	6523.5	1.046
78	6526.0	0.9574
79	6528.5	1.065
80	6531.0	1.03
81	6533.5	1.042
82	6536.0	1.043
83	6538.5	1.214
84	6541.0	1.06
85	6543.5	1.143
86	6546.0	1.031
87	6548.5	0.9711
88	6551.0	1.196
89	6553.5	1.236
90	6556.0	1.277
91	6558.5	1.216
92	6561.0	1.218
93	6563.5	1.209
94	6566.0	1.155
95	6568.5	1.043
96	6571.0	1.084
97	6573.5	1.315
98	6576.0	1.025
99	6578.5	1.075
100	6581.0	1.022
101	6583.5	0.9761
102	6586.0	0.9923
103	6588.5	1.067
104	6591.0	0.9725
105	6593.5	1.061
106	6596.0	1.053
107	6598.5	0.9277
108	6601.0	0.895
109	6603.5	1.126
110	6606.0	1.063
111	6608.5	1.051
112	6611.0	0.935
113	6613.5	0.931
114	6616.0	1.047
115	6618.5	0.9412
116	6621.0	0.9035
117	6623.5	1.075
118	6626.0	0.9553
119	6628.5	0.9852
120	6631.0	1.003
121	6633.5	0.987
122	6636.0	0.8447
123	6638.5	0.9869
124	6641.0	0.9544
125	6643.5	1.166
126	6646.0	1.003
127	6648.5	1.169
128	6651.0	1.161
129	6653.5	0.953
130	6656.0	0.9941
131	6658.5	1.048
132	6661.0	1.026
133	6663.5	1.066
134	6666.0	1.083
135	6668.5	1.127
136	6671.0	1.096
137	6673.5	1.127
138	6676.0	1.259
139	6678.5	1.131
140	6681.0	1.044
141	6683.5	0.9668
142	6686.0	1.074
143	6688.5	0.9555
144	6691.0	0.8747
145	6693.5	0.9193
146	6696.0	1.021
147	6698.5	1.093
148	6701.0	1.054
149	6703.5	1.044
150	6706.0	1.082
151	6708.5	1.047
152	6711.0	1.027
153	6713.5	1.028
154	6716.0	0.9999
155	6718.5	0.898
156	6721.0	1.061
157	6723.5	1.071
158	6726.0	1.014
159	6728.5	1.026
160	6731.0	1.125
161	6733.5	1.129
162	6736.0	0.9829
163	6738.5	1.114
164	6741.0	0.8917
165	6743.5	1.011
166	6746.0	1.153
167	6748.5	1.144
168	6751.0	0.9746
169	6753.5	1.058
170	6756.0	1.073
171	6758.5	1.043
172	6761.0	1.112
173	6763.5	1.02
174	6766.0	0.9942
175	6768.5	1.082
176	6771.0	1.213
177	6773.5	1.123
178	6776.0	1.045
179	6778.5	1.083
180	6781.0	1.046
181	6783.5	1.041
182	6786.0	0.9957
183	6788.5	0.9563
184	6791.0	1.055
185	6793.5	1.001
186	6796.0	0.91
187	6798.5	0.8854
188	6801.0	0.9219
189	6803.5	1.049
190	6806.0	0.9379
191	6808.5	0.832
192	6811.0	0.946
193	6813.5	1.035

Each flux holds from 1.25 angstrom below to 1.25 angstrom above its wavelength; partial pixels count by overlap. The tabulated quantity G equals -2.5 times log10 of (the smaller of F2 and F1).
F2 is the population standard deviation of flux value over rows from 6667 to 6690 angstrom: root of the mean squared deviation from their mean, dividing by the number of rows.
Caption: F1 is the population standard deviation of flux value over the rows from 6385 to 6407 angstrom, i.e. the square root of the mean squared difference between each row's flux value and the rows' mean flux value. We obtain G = 2.76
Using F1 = 0.08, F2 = 0.087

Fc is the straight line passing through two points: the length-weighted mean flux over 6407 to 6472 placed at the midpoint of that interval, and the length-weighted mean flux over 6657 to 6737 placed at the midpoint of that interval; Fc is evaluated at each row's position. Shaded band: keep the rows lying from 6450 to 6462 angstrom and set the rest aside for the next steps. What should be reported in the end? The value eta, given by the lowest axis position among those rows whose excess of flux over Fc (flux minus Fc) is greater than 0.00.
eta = 6458.5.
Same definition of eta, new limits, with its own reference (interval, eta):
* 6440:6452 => 6441.0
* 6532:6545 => 6538.5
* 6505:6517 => 6506.0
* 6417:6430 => 6418.5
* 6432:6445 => 6441.0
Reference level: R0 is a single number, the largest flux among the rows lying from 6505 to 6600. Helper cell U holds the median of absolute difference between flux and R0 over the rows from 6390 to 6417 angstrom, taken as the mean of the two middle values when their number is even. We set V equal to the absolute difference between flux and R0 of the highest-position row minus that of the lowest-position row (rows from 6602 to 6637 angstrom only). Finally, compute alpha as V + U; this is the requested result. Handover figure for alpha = 0.38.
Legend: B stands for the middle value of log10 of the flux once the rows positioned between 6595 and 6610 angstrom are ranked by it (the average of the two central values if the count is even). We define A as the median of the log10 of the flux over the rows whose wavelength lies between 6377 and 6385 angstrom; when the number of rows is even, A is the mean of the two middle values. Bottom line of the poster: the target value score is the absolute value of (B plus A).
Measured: 0.10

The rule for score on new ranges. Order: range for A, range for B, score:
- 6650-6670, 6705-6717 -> 0.04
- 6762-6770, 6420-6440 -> 0.03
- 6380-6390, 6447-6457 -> 0.07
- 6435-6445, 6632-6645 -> 0.04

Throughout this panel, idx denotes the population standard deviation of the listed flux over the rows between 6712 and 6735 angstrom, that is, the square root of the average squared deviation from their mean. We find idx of 0.066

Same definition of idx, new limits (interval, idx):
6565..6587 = 0.098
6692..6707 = 0.057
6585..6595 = 0.041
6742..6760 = 0.061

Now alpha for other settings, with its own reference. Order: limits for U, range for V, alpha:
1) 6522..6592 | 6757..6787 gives 0.30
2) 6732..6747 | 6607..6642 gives 0.35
